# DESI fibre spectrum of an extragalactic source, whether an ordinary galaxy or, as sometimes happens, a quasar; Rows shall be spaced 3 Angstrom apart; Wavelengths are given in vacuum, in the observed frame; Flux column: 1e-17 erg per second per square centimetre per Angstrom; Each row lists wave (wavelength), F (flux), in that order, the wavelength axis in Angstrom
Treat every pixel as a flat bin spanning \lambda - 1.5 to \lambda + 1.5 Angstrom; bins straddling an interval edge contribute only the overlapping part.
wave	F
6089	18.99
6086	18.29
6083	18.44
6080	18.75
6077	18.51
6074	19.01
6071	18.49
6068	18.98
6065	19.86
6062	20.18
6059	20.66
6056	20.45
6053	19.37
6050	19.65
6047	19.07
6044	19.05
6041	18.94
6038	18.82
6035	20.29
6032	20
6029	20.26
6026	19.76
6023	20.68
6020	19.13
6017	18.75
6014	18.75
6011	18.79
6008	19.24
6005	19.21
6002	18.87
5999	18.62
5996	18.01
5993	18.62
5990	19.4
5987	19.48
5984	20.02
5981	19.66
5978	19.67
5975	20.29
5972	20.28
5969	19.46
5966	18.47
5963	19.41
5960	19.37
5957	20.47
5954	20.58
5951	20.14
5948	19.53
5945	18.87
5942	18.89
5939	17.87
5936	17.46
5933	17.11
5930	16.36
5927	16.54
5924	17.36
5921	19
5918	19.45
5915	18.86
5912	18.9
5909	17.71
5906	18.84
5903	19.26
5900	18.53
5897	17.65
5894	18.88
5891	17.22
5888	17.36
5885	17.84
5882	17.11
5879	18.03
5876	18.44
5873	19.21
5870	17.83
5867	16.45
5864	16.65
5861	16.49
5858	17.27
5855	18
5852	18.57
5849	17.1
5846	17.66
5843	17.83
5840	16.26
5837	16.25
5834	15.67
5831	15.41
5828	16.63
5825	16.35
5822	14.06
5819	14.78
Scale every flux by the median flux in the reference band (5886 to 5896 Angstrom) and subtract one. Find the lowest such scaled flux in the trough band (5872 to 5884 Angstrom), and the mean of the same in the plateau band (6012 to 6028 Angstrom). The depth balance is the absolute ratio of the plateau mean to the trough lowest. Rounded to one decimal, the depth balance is 8.2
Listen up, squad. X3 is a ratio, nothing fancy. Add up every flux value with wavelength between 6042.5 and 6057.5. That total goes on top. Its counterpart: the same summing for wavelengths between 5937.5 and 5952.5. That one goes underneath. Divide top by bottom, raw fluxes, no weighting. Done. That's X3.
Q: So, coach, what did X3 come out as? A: 1.02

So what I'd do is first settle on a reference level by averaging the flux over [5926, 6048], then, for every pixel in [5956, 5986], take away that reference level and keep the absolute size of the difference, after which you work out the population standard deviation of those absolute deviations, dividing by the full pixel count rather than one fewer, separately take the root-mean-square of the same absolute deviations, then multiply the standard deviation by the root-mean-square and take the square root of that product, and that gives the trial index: 0.55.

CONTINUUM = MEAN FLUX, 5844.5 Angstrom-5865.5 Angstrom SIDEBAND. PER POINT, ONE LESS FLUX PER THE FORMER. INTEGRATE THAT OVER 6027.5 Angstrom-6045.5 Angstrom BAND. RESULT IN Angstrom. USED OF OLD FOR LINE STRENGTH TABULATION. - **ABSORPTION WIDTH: -2.2 Angstrom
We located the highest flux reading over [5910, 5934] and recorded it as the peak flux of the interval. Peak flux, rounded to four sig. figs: 19.45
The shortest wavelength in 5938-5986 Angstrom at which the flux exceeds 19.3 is 5948 Angstrom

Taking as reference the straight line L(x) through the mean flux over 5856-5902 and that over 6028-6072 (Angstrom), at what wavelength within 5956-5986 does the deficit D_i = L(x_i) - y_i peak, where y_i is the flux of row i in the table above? 5966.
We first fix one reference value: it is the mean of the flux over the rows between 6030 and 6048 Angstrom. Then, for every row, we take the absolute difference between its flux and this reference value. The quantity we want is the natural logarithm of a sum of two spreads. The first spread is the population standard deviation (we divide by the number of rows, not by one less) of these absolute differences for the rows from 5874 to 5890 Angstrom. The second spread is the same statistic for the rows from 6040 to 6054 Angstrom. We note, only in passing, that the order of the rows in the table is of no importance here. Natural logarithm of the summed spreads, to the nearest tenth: -0.5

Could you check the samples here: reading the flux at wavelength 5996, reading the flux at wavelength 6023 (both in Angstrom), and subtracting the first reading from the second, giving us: 2.7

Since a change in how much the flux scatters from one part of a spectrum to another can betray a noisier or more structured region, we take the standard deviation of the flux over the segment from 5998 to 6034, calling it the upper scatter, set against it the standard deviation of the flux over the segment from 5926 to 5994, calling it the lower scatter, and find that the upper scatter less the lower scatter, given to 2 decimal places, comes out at -0.55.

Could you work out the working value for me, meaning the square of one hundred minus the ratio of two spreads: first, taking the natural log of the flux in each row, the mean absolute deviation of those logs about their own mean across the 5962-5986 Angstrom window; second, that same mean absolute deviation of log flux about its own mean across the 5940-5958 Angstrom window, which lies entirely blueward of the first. 9873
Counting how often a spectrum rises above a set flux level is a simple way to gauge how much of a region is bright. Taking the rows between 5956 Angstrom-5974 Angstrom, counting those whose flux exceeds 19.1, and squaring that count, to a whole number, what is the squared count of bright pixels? 25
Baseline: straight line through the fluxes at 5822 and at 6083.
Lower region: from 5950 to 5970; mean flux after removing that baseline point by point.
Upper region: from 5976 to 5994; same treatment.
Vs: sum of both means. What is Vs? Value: 6.0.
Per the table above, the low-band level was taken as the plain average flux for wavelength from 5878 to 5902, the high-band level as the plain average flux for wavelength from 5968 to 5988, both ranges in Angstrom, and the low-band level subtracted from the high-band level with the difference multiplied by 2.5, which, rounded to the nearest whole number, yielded 5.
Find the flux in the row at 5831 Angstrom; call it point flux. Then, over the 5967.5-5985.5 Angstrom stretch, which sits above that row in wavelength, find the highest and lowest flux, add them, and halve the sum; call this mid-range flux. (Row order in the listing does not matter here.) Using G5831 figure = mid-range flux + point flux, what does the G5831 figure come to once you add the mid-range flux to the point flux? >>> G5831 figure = 35.3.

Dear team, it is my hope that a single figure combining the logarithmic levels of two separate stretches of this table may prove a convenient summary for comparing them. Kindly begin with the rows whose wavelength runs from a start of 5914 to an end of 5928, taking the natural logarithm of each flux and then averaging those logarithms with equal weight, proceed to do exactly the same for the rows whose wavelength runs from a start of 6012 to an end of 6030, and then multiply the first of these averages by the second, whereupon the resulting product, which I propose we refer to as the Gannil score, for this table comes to 8.63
